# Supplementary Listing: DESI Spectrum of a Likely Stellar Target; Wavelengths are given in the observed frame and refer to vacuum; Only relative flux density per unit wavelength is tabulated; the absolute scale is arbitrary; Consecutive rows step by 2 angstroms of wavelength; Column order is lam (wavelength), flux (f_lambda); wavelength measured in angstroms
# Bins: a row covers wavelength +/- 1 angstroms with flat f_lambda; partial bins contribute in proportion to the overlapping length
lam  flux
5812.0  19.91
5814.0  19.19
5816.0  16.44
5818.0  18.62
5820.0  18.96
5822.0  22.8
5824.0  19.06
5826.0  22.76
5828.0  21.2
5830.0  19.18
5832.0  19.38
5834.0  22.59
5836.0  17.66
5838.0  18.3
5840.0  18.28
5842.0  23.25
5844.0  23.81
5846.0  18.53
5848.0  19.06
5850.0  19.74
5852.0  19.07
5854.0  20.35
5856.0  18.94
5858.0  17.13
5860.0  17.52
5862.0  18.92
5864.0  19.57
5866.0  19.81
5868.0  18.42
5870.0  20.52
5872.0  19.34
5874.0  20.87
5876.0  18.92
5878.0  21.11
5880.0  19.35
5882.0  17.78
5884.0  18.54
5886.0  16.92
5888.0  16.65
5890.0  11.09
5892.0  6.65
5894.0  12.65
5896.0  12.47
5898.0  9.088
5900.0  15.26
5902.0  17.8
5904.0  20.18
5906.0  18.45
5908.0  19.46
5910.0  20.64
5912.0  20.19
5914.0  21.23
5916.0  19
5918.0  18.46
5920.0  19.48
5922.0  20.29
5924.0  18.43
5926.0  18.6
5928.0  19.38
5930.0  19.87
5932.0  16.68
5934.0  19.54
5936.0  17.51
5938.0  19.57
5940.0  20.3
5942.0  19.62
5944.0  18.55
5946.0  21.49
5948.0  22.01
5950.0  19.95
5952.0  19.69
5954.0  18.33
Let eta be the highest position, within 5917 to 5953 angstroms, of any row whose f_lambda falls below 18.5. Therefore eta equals 5936.0 angstroms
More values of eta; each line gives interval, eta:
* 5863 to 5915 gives 5906.0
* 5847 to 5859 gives 5858.0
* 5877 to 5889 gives 5888.0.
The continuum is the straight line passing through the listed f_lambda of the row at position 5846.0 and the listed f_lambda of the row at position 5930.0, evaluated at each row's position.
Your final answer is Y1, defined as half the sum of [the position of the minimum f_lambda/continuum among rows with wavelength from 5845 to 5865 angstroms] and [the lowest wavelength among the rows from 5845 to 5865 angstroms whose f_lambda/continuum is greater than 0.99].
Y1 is 5852 angstroms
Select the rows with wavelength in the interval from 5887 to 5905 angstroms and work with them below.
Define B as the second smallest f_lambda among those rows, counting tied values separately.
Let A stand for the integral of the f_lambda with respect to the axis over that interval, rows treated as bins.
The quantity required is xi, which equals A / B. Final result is 26.8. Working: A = 244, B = 9.088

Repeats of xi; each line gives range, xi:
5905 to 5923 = 19.2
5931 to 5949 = 20.0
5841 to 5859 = 19.4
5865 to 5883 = 19.1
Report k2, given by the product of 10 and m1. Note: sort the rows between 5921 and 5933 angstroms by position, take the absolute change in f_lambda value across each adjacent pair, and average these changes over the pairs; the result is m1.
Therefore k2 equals 13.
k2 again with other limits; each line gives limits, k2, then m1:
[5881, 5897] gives 27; 2.7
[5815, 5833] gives 22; 2.2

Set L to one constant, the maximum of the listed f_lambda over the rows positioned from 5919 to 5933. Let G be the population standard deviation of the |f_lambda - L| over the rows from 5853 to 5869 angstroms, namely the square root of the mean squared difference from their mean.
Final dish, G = 1.0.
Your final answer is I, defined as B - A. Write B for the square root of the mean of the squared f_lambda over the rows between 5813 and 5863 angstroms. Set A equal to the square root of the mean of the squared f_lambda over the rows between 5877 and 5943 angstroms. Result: 1.7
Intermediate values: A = 18.0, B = 19.7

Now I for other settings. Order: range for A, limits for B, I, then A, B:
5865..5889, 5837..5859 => 0.7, 19.1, 19.8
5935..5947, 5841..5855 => 1.1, 19.5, 20.6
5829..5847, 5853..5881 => -0.9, 20.2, 19.4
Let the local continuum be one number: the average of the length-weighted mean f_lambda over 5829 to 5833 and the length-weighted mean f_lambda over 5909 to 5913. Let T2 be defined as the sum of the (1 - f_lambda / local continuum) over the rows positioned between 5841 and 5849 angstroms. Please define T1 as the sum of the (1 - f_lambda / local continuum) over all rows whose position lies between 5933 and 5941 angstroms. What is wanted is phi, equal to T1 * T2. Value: -0.03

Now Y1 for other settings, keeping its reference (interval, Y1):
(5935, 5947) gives 5938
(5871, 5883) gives 5877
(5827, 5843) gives 5832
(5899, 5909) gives 5902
